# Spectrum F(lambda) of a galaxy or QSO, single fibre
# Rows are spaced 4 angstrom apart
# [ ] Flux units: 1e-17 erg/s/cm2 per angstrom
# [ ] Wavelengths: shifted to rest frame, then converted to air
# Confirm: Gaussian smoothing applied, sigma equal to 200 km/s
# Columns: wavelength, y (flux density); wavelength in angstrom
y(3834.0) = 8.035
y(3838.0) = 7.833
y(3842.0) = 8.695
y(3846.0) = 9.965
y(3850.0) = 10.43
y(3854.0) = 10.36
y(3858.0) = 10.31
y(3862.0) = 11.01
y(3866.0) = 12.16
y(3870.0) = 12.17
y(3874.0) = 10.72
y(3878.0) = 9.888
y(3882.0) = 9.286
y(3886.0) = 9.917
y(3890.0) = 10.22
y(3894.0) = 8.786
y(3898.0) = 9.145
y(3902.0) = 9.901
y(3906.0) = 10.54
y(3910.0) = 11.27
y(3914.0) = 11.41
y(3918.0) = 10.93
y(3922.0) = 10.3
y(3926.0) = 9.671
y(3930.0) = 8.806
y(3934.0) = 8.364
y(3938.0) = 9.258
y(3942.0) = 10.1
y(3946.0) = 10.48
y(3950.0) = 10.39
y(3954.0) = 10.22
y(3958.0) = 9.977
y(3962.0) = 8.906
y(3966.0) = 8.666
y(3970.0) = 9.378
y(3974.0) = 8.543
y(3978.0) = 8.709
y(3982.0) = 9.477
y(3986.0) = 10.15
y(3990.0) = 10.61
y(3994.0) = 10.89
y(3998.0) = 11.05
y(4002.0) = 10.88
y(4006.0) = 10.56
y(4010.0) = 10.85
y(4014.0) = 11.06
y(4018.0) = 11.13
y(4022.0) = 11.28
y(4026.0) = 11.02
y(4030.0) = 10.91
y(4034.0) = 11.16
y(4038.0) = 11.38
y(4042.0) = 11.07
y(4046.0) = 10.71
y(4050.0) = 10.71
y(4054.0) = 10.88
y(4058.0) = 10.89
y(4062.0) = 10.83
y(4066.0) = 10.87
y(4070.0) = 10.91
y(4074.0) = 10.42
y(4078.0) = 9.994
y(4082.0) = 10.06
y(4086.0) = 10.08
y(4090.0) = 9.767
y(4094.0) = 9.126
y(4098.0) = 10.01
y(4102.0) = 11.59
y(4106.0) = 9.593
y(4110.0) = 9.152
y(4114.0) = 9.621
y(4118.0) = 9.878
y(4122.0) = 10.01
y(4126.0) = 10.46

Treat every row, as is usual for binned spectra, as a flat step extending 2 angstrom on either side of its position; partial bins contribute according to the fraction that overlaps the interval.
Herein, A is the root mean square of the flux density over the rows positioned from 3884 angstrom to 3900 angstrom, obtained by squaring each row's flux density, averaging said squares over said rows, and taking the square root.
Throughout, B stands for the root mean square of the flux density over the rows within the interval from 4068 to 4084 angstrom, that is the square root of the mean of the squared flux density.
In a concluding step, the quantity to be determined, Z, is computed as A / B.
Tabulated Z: 0.92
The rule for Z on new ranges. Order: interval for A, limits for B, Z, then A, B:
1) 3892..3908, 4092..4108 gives 0.95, 9.6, 10.1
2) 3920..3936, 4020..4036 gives 0.84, 9.3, 11.1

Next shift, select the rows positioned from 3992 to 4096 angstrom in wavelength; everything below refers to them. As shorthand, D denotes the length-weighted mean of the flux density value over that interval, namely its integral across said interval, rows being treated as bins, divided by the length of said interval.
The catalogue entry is 10.7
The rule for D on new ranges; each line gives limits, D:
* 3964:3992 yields 9.4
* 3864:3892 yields 10.6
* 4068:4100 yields 10.0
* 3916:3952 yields 9.8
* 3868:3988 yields 9.9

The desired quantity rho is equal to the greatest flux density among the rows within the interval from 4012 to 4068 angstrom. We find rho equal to 11.38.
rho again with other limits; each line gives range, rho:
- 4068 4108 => 11.59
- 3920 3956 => 10.48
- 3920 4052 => 11.38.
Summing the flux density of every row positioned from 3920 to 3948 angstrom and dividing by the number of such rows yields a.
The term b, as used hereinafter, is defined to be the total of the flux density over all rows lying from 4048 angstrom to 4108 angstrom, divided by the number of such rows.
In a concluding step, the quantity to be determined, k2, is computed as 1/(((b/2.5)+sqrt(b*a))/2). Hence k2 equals 0.142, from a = 9.6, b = 10.4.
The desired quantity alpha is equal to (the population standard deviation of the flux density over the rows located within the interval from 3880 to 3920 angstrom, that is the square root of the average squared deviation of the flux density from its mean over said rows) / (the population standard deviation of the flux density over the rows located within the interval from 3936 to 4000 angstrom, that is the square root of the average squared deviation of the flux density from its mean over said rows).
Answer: 1.1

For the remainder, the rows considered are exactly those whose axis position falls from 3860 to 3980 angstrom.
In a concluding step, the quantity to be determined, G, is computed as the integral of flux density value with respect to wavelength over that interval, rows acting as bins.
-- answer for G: 1196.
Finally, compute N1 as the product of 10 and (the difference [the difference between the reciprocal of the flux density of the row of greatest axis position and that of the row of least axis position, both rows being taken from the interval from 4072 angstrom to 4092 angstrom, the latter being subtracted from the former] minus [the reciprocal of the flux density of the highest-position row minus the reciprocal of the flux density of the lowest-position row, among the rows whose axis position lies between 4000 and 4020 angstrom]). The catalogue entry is 0.08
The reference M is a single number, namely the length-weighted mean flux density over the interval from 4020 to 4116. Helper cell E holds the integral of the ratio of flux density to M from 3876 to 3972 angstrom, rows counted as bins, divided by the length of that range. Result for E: 0.94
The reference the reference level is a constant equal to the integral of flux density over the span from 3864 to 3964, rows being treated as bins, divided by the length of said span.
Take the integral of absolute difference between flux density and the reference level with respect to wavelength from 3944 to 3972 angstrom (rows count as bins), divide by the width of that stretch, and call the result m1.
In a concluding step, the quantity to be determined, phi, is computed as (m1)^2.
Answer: 0.37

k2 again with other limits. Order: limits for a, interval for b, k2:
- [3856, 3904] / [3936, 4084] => 0.138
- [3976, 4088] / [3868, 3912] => 0.138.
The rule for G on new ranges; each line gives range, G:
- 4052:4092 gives 419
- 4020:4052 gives 353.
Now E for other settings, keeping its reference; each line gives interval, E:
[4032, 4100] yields 1.00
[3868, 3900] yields 0.95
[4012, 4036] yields 1.06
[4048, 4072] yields 1.03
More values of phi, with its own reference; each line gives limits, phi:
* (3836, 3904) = 0.69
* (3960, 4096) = 0.59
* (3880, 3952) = 0.48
